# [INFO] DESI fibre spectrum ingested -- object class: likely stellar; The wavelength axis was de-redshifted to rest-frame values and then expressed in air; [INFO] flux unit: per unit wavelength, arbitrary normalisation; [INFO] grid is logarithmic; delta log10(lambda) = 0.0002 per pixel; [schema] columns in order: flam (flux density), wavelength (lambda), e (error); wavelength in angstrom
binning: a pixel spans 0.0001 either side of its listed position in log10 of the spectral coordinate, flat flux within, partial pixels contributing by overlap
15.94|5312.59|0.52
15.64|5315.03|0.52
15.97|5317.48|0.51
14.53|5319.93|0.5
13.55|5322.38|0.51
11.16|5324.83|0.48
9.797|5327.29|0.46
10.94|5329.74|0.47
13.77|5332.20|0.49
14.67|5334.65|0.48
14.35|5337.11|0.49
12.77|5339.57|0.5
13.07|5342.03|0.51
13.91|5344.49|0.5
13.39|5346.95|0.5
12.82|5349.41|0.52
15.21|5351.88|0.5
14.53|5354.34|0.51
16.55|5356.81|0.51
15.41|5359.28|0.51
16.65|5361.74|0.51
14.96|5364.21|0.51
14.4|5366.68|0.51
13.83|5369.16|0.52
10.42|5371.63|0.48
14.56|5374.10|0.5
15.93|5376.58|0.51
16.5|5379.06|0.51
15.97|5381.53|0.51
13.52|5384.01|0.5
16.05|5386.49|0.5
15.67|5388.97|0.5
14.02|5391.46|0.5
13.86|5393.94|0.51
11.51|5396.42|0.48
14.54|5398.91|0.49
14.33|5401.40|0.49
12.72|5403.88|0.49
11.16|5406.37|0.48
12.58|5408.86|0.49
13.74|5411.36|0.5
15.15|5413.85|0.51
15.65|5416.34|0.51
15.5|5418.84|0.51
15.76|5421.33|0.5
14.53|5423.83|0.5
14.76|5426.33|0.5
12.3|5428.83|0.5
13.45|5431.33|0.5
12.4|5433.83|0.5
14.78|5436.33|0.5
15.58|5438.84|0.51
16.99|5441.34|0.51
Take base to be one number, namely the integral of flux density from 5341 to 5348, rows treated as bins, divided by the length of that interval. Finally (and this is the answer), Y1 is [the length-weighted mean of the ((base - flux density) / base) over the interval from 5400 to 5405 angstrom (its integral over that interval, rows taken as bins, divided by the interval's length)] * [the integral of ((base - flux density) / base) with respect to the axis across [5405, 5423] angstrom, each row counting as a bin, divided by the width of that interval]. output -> 0.0004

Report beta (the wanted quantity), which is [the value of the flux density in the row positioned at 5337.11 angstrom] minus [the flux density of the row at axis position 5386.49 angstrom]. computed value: -1.7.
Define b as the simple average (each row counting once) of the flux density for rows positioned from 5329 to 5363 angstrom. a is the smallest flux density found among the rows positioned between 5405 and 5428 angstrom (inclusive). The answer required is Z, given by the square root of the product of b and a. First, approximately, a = 11.16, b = 14.1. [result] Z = 12.6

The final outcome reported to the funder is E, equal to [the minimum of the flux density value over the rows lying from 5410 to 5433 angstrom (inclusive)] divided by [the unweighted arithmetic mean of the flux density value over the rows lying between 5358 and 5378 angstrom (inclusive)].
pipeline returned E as 0.85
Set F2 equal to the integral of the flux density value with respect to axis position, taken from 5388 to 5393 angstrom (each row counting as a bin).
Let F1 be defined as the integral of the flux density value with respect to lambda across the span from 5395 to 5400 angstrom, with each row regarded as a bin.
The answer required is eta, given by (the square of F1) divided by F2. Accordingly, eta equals 57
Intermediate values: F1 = 65.1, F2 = 74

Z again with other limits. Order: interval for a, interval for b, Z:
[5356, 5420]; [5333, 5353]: 12.0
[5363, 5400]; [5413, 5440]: 12.3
